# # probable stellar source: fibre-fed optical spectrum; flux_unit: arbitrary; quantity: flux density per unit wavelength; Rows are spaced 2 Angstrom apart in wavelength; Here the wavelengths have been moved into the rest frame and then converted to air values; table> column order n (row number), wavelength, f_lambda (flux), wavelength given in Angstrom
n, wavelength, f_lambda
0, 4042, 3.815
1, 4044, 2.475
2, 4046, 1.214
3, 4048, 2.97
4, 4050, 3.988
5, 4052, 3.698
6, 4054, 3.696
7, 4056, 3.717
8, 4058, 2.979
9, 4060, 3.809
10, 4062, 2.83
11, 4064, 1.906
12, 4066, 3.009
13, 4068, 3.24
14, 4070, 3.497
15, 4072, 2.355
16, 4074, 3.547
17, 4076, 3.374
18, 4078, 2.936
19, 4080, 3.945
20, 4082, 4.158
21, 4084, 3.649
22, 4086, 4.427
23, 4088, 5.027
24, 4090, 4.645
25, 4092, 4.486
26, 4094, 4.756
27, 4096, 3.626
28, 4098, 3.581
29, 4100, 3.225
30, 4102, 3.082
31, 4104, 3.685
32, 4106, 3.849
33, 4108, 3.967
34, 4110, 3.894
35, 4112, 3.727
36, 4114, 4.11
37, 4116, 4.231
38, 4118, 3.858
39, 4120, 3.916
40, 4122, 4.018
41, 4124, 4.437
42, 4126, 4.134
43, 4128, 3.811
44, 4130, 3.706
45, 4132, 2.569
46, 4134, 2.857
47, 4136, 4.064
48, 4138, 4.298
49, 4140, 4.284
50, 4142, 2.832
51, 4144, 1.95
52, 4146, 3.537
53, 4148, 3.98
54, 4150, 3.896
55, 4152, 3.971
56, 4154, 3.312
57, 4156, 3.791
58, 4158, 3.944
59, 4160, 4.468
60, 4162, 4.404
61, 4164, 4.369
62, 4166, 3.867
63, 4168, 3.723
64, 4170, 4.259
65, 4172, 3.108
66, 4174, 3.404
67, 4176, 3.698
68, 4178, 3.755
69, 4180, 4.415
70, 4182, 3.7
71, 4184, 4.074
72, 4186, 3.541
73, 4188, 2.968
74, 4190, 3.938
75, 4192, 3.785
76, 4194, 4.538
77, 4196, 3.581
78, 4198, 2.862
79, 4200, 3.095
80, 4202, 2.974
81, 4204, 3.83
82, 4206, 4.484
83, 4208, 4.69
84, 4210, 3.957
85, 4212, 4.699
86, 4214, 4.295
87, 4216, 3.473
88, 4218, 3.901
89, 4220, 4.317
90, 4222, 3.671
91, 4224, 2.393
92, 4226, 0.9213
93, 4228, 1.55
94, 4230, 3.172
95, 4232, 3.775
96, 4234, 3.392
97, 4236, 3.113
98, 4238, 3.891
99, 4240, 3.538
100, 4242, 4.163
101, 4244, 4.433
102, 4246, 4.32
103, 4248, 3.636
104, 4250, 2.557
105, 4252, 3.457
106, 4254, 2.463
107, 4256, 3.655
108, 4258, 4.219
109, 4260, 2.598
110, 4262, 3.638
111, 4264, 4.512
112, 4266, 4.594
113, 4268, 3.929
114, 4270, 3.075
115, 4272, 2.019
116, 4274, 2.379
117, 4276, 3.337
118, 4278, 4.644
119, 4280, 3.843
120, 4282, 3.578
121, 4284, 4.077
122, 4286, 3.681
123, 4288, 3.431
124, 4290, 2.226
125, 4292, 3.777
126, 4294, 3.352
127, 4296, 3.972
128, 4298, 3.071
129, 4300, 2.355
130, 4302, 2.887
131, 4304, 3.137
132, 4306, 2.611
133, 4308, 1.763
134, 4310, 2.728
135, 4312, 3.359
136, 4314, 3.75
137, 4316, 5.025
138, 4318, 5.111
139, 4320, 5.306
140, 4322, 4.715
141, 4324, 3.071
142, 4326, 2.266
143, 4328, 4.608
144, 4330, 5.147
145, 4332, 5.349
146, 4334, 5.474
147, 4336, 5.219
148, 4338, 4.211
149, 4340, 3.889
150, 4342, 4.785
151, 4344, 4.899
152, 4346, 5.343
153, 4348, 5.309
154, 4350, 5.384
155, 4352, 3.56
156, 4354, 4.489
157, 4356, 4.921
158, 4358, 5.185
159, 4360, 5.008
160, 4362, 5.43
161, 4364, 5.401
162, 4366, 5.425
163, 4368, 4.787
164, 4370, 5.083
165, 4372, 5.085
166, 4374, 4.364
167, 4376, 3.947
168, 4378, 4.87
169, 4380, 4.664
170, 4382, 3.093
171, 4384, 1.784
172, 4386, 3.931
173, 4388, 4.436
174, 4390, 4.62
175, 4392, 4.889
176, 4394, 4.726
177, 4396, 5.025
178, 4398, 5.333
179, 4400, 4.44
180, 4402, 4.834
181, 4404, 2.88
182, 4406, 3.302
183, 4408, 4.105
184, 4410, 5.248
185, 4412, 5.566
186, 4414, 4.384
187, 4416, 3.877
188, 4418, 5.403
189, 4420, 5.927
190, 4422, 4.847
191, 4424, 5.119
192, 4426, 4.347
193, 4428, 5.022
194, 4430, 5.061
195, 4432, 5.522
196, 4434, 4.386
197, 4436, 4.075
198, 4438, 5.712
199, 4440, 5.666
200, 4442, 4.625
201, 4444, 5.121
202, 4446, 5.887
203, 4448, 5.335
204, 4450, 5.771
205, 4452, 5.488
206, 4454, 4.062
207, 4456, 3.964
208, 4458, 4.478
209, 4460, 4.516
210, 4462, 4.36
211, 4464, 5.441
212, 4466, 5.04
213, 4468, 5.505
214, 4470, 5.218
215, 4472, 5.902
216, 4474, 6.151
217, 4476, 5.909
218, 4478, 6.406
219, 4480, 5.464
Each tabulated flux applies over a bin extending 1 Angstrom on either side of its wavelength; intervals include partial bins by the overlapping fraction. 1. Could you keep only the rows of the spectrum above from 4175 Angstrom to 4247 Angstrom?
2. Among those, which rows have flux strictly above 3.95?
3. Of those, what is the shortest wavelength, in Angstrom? 4180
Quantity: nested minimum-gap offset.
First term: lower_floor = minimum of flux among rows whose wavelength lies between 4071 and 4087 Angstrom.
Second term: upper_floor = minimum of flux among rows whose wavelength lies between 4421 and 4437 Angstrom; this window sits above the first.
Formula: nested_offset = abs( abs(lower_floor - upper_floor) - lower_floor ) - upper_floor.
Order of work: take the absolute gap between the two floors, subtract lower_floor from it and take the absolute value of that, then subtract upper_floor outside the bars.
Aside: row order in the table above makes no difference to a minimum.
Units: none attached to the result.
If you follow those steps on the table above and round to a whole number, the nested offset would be -3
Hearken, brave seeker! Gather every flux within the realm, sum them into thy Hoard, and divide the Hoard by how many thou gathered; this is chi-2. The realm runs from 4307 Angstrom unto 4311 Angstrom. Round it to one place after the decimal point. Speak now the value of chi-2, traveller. 2.2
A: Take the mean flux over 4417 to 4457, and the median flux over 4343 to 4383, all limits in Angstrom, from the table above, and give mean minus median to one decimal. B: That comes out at 0.1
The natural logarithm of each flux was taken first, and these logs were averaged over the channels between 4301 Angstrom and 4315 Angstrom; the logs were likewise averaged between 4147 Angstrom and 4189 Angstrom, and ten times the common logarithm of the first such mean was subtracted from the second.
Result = 1.2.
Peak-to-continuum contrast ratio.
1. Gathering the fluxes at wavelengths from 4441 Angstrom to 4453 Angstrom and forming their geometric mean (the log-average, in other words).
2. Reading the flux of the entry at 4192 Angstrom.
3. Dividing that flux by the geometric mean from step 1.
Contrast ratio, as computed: 0.71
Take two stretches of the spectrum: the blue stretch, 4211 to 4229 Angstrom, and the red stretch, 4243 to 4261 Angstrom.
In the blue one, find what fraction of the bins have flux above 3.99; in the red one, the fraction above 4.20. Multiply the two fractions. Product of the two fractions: 0.11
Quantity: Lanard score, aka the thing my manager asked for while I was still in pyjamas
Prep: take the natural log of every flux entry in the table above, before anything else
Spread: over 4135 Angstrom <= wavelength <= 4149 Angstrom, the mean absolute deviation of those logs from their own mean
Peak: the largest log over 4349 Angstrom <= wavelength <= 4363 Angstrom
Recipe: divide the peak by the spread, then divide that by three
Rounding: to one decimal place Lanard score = 2.6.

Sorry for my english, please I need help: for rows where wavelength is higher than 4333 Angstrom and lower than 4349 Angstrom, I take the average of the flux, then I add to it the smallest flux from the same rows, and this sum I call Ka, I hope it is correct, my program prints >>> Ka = 8.8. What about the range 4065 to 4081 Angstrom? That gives 5.6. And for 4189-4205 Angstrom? 6.4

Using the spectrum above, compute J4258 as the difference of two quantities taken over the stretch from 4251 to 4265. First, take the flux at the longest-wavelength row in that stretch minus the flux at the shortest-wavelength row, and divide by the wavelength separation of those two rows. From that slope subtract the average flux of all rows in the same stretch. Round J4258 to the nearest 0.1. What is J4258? -3.4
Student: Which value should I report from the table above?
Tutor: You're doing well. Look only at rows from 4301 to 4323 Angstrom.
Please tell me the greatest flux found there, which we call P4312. 5.306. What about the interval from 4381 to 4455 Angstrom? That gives 5.927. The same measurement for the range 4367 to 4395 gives 5.085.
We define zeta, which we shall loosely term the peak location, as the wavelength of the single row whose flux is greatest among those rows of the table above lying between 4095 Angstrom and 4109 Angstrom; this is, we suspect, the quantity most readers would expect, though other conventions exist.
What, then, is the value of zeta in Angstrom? 4108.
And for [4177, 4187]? 4180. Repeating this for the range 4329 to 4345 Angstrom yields 4334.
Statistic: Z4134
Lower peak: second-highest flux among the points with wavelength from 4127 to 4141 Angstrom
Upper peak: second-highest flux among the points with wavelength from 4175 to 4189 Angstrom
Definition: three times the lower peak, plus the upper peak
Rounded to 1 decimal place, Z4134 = 16.9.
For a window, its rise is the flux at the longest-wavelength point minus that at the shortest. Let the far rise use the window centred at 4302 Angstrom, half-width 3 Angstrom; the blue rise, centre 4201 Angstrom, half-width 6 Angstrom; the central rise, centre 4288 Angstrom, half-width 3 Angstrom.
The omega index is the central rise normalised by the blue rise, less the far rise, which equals -2.4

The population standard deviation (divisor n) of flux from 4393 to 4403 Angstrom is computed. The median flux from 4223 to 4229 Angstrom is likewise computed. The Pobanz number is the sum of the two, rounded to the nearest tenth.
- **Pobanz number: 1.8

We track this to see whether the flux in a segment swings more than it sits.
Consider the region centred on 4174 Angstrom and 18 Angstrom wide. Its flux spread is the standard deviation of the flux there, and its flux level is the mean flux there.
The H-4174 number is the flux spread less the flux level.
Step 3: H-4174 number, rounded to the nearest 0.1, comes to -3.4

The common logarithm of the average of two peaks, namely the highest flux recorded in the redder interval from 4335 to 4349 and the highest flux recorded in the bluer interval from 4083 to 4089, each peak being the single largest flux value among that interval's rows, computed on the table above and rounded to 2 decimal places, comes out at 0.71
